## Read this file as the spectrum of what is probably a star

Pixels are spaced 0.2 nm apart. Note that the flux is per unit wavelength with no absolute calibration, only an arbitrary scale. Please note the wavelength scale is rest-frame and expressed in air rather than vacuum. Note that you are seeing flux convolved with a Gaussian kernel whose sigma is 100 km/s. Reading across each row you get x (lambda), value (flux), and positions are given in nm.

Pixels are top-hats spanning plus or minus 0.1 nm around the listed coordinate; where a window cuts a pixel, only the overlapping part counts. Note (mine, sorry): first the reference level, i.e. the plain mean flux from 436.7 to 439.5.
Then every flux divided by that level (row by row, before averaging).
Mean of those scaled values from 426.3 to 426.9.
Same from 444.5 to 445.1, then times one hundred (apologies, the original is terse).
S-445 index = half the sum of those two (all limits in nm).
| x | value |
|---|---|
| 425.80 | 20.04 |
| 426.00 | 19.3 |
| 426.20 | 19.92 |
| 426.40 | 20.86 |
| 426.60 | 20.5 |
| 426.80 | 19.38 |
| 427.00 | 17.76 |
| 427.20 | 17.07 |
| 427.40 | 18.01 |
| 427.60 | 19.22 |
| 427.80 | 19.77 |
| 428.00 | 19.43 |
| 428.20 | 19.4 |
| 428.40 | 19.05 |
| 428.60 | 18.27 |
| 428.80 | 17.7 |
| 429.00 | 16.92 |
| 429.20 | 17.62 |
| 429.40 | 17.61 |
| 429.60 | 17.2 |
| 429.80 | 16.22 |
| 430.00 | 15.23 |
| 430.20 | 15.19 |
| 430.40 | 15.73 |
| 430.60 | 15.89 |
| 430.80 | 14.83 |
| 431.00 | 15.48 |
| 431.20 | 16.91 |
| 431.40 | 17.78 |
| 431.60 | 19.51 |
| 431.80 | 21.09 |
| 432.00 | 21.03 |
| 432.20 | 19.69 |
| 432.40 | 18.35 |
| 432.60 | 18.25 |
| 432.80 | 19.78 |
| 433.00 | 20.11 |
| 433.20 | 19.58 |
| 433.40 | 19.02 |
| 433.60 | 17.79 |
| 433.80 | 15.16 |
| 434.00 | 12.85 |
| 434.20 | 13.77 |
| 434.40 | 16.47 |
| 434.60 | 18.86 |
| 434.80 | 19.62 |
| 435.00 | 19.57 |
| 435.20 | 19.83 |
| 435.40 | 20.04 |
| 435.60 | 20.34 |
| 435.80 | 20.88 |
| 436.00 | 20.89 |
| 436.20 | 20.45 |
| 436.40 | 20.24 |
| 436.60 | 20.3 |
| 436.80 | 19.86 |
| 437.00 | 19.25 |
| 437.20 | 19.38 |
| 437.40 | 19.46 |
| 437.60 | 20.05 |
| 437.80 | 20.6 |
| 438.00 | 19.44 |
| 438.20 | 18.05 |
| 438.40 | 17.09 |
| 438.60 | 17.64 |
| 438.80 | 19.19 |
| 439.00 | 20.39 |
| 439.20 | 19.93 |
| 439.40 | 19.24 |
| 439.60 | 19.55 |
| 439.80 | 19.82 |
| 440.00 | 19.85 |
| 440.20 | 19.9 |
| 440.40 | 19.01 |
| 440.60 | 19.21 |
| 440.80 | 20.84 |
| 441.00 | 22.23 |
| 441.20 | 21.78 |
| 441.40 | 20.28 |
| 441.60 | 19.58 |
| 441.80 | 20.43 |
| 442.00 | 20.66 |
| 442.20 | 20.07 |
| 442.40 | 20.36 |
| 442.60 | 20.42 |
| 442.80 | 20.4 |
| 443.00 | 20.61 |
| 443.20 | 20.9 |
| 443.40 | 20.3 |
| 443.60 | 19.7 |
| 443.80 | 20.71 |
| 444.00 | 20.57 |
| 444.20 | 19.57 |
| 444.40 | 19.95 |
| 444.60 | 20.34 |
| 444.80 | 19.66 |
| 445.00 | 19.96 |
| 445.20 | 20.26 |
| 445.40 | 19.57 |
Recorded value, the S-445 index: 52.4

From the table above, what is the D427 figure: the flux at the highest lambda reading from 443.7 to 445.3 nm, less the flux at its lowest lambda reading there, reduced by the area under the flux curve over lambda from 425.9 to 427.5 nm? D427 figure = -31.0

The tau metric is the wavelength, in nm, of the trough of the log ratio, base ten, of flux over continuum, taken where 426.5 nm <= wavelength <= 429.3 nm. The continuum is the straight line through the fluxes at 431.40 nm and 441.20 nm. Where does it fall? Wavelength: 429.00 nm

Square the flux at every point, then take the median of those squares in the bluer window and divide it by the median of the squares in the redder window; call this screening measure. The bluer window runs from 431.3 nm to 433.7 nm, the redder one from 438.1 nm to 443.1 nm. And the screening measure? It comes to 0.96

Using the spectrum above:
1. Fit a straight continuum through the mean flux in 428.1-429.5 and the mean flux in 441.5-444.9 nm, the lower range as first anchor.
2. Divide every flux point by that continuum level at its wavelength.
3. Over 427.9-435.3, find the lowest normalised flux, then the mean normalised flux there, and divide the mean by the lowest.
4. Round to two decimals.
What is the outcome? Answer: 1.41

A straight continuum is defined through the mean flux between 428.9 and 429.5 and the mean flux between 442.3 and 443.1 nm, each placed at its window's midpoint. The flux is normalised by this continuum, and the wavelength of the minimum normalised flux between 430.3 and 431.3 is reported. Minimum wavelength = 430.80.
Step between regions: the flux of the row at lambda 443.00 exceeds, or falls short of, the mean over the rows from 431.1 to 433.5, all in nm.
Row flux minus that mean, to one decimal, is 1.4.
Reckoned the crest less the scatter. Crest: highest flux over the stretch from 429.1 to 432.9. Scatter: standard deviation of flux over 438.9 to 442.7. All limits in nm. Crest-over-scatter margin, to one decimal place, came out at 20.3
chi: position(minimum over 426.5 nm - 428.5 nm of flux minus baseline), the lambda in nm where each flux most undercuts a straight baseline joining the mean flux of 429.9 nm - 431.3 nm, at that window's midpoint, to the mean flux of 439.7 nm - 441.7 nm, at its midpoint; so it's 427.20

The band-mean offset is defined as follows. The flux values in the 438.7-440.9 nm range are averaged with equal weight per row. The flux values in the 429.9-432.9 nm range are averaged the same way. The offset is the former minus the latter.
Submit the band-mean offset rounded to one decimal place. 2.1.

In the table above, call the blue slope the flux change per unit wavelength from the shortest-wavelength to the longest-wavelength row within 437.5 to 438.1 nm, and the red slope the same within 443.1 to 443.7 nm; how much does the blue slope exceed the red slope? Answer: 1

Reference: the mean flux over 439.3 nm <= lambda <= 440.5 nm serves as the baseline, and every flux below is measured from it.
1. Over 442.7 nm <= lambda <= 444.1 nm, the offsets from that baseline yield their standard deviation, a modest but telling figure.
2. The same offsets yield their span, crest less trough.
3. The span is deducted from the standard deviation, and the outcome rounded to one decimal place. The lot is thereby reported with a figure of -0.8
